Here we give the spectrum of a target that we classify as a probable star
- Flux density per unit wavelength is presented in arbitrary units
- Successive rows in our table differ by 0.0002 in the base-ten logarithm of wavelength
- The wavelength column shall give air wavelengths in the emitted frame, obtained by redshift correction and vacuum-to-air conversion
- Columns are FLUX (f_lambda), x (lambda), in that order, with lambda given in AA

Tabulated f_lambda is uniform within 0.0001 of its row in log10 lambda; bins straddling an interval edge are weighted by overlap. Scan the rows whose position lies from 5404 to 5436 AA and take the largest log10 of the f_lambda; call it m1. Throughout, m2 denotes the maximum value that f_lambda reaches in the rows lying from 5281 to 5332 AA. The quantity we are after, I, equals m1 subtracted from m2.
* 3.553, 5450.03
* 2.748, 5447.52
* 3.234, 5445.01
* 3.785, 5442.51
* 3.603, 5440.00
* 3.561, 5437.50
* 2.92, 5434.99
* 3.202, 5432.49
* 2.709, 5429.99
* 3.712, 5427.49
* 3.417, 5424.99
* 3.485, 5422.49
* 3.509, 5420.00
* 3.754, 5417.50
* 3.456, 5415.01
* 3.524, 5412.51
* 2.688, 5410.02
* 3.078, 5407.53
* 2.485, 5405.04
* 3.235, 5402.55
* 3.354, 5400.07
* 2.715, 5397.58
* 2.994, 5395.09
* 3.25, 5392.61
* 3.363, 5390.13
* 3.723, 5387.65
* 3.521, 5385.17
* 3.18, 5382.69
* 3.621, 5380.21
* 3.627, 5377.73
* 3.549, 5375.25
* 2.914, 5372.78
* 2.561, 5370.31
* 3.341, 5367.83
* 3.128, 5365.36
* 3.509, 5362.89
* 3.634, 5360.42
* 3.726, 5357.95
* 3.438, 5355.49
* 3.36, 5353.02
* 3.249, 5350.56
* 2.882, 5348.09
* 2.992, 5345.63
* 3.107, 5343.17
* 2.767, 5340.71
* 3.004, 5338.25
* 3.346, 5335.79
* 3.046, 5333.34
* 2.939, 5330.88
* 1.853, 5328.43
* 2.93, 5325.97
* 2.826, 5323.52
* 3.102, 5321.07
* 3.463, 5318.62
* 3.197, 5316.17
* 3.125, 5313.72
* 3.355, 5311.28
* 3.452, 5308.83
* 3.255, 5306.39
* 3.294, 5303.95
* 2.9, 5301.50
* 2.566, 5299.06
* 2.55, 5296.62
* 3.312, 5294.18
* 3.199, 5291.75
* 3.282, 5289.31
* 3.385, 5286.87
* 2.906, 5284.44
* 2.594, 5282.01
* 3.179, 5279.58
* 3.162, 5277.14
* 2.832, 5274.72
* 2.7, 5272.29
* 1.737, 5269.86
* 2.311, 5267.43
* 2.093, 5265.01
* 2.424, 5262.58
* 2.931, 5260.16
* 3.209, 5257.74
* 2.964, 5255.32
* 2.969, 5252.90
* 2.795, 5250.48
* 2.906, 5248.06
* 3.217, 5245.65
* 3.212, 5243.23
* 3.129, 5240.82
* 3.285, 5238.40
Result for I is 2.89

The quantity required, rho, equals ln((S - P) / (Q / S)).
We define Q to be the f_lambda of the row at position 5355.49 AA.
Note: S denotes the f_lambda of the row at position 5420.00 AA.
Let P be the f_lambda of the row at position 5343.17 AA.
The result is -0.9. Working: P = 3.107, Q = 3.438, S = 3.509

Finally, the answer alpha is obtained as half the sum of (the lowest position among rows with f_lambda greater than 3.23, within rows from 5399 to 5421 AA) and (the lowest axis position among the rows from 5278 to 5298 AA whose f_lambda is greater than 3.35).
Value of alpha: 5343.5 AA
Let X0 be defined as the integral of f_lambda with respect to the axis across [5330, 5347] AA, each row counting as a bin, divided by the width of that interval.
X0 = 3.03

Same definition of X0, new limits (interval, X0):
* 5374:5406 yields 3.28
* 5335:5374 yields 3.18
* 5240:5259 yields 3.05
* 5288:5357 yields 3.07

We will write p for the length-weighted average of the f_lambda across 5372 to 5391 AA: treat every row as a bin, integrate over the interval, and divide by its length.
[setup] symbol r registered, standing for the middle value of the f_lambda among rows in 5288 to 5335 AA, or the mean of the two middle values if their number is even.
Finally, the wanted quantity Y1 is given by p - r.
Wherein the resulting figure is 0.3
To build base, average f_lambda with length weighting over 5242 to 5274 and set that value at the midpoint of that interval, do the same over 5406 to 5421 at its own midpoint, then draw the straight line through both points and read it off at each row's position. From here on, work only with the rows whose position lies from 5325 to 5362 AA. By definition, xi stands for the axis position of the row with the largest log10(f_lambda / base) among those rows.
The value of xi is 5357.95 AA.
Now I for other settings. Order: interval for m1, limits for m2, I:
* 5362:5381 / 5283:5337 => 2.90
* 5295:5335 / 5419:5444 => 3.25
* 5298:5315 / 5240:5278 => 2.68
